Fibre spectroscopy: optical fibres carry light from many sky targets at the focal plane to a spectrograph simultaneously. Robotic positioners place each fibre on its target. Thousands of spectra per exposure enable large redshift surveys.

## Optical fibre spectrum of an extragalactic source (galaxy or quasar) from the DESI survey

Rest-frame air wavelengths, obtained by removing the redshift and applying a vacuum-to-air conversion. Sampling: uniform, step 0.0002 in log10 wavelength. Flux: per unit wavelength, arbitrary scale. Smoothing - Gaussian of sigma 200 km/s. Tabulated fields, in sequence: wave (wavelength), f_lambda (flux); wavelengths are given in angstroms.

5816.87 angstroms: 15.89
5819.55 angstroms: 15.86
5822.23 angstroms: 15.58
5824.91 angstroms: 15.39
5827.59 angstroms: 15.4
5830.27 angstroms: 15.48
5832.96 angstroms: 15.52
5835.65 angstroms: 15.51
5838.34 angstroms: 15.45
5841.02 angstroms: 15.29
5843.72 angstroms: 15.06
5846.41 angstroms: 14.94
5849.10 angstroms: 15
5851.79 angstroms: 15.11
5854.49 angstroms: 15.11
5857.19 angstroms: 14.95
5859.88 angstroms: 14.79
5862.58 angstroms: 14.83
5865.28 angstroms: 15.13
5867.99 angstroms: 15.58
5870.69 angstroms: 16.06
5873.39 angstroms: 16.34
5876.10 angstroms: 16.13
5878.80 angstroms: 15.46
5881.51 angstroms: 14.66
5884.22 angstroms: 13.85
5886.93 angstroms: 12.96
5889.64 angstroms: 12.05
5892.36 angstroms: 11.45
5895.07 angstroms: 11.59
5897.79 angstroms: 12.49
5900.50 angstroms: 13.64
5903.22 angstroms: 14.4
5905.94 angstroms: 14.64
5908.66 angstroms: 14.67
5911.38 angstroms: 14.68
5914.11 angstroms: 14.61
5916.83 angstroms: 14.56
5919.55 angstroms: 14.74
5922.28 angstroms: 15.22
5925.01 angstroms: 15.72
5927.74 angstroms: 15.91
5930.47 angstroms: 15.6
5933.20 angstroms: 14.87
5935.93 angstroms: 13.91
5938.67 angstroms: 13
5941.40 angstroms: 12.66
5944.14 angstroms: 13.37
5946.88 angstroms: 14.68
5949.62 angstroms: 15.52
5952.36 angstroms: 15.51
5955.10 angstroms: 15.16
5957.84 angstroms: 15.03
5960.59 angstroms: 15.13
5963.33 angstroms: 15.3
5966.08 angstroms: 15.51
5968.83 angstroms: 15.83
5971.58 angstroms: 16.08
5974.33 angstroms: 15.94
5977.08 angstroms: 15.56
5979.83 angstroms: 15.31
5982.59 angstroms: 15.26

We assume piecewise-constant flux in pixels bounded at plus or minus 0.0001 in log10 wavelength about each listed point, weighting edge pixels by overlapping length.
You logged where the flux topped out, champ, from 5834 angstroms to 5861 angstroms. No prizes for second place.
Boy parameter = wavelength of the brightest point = 5835.65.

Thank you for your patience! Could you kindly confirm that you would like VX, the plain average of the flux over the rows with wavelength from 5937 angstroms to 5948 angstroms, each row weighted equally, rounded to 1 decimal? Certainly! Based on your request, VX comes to 13.4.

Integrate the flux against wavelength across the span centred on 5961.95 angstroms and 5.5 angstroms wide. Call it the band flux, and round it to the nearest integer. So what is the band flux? 84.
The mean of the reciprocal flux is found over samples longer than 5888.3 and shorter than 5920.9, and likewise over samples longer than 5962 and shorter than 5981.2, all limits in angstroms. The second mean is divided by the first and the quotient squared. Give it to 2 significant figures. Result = 0.74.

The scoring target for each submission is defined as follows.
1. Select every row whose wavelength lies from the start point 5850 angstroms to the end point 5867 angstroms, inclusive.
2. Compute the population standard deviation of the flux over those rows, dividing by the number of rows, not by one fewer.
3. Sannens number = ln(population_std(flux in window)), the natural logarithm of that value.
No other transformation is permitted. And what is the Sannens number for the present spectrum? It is -2.0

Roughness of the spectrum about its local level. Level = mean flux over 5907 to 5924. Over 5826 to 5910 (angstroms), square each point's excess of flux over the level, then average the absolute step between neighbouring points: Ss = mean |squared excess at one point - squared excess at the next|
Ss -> 0.9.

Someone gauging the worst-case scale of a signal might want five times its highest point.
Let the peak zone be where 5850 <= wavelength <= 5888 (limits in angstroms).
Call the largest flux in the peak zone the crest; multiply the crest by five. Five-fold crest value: 81.7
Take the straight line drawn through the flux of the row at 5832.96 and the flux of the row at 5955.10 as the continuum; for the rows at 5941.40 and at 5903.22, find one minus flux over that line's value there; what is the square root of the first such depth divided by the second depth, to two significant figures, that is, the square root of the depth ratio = 1.7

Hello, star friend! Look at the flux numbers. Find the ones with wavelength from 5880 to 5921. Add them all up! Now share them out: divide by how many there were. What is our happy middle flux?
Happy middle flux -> 13.7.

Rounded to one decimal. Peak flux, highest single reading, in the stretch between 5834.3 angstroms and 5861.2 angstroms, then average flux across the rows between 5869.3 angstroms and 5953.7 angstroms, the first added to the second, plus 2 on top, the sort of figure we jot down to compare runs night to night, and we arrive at 31.9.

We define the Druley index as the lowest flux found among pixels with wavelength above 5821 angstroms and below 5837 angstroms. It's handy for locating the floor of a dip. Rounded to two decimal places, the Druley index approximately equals 15.39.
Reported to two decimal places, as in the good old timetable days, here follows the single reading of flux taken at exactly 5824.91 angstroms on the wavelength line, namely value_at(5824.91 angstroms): 15.39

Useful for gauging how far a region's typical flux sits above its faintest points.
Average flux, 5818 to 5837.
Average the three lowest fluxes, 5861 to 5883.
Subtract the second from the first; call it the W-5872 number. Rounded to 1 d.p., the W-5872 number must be 0.7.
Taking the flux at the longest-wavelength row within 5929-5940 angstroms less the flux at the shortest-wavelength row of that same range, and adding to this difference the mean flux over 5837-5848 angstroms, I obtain 12.6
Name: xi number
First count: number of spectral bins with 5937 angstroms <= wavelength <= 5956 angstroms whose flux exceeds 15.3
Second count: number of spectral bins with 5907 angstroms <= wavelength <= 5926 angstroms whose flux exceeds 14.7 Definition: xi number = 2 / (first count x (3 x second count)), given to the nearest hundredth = 0.11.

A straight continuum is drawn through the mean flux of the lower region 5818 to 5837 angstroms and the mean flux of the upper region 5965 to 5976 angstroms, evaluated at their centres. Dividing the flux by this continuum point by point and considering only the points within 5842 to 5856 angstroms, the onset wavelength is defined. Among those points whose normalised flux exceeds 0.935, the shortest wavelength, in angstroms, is 5843.72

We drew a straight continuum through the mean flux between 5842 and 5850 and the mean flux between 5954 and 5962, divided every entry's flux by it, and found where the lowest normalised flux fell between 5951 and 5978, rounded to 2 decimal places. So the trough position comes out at 5957.84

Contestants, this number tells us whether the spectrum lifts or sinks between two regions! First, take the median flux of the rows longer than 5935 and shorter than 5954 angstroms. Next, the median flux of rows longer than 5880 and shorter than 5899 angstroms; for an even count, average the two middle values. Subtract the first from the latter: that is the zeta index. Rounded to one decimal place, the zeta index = -1.4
